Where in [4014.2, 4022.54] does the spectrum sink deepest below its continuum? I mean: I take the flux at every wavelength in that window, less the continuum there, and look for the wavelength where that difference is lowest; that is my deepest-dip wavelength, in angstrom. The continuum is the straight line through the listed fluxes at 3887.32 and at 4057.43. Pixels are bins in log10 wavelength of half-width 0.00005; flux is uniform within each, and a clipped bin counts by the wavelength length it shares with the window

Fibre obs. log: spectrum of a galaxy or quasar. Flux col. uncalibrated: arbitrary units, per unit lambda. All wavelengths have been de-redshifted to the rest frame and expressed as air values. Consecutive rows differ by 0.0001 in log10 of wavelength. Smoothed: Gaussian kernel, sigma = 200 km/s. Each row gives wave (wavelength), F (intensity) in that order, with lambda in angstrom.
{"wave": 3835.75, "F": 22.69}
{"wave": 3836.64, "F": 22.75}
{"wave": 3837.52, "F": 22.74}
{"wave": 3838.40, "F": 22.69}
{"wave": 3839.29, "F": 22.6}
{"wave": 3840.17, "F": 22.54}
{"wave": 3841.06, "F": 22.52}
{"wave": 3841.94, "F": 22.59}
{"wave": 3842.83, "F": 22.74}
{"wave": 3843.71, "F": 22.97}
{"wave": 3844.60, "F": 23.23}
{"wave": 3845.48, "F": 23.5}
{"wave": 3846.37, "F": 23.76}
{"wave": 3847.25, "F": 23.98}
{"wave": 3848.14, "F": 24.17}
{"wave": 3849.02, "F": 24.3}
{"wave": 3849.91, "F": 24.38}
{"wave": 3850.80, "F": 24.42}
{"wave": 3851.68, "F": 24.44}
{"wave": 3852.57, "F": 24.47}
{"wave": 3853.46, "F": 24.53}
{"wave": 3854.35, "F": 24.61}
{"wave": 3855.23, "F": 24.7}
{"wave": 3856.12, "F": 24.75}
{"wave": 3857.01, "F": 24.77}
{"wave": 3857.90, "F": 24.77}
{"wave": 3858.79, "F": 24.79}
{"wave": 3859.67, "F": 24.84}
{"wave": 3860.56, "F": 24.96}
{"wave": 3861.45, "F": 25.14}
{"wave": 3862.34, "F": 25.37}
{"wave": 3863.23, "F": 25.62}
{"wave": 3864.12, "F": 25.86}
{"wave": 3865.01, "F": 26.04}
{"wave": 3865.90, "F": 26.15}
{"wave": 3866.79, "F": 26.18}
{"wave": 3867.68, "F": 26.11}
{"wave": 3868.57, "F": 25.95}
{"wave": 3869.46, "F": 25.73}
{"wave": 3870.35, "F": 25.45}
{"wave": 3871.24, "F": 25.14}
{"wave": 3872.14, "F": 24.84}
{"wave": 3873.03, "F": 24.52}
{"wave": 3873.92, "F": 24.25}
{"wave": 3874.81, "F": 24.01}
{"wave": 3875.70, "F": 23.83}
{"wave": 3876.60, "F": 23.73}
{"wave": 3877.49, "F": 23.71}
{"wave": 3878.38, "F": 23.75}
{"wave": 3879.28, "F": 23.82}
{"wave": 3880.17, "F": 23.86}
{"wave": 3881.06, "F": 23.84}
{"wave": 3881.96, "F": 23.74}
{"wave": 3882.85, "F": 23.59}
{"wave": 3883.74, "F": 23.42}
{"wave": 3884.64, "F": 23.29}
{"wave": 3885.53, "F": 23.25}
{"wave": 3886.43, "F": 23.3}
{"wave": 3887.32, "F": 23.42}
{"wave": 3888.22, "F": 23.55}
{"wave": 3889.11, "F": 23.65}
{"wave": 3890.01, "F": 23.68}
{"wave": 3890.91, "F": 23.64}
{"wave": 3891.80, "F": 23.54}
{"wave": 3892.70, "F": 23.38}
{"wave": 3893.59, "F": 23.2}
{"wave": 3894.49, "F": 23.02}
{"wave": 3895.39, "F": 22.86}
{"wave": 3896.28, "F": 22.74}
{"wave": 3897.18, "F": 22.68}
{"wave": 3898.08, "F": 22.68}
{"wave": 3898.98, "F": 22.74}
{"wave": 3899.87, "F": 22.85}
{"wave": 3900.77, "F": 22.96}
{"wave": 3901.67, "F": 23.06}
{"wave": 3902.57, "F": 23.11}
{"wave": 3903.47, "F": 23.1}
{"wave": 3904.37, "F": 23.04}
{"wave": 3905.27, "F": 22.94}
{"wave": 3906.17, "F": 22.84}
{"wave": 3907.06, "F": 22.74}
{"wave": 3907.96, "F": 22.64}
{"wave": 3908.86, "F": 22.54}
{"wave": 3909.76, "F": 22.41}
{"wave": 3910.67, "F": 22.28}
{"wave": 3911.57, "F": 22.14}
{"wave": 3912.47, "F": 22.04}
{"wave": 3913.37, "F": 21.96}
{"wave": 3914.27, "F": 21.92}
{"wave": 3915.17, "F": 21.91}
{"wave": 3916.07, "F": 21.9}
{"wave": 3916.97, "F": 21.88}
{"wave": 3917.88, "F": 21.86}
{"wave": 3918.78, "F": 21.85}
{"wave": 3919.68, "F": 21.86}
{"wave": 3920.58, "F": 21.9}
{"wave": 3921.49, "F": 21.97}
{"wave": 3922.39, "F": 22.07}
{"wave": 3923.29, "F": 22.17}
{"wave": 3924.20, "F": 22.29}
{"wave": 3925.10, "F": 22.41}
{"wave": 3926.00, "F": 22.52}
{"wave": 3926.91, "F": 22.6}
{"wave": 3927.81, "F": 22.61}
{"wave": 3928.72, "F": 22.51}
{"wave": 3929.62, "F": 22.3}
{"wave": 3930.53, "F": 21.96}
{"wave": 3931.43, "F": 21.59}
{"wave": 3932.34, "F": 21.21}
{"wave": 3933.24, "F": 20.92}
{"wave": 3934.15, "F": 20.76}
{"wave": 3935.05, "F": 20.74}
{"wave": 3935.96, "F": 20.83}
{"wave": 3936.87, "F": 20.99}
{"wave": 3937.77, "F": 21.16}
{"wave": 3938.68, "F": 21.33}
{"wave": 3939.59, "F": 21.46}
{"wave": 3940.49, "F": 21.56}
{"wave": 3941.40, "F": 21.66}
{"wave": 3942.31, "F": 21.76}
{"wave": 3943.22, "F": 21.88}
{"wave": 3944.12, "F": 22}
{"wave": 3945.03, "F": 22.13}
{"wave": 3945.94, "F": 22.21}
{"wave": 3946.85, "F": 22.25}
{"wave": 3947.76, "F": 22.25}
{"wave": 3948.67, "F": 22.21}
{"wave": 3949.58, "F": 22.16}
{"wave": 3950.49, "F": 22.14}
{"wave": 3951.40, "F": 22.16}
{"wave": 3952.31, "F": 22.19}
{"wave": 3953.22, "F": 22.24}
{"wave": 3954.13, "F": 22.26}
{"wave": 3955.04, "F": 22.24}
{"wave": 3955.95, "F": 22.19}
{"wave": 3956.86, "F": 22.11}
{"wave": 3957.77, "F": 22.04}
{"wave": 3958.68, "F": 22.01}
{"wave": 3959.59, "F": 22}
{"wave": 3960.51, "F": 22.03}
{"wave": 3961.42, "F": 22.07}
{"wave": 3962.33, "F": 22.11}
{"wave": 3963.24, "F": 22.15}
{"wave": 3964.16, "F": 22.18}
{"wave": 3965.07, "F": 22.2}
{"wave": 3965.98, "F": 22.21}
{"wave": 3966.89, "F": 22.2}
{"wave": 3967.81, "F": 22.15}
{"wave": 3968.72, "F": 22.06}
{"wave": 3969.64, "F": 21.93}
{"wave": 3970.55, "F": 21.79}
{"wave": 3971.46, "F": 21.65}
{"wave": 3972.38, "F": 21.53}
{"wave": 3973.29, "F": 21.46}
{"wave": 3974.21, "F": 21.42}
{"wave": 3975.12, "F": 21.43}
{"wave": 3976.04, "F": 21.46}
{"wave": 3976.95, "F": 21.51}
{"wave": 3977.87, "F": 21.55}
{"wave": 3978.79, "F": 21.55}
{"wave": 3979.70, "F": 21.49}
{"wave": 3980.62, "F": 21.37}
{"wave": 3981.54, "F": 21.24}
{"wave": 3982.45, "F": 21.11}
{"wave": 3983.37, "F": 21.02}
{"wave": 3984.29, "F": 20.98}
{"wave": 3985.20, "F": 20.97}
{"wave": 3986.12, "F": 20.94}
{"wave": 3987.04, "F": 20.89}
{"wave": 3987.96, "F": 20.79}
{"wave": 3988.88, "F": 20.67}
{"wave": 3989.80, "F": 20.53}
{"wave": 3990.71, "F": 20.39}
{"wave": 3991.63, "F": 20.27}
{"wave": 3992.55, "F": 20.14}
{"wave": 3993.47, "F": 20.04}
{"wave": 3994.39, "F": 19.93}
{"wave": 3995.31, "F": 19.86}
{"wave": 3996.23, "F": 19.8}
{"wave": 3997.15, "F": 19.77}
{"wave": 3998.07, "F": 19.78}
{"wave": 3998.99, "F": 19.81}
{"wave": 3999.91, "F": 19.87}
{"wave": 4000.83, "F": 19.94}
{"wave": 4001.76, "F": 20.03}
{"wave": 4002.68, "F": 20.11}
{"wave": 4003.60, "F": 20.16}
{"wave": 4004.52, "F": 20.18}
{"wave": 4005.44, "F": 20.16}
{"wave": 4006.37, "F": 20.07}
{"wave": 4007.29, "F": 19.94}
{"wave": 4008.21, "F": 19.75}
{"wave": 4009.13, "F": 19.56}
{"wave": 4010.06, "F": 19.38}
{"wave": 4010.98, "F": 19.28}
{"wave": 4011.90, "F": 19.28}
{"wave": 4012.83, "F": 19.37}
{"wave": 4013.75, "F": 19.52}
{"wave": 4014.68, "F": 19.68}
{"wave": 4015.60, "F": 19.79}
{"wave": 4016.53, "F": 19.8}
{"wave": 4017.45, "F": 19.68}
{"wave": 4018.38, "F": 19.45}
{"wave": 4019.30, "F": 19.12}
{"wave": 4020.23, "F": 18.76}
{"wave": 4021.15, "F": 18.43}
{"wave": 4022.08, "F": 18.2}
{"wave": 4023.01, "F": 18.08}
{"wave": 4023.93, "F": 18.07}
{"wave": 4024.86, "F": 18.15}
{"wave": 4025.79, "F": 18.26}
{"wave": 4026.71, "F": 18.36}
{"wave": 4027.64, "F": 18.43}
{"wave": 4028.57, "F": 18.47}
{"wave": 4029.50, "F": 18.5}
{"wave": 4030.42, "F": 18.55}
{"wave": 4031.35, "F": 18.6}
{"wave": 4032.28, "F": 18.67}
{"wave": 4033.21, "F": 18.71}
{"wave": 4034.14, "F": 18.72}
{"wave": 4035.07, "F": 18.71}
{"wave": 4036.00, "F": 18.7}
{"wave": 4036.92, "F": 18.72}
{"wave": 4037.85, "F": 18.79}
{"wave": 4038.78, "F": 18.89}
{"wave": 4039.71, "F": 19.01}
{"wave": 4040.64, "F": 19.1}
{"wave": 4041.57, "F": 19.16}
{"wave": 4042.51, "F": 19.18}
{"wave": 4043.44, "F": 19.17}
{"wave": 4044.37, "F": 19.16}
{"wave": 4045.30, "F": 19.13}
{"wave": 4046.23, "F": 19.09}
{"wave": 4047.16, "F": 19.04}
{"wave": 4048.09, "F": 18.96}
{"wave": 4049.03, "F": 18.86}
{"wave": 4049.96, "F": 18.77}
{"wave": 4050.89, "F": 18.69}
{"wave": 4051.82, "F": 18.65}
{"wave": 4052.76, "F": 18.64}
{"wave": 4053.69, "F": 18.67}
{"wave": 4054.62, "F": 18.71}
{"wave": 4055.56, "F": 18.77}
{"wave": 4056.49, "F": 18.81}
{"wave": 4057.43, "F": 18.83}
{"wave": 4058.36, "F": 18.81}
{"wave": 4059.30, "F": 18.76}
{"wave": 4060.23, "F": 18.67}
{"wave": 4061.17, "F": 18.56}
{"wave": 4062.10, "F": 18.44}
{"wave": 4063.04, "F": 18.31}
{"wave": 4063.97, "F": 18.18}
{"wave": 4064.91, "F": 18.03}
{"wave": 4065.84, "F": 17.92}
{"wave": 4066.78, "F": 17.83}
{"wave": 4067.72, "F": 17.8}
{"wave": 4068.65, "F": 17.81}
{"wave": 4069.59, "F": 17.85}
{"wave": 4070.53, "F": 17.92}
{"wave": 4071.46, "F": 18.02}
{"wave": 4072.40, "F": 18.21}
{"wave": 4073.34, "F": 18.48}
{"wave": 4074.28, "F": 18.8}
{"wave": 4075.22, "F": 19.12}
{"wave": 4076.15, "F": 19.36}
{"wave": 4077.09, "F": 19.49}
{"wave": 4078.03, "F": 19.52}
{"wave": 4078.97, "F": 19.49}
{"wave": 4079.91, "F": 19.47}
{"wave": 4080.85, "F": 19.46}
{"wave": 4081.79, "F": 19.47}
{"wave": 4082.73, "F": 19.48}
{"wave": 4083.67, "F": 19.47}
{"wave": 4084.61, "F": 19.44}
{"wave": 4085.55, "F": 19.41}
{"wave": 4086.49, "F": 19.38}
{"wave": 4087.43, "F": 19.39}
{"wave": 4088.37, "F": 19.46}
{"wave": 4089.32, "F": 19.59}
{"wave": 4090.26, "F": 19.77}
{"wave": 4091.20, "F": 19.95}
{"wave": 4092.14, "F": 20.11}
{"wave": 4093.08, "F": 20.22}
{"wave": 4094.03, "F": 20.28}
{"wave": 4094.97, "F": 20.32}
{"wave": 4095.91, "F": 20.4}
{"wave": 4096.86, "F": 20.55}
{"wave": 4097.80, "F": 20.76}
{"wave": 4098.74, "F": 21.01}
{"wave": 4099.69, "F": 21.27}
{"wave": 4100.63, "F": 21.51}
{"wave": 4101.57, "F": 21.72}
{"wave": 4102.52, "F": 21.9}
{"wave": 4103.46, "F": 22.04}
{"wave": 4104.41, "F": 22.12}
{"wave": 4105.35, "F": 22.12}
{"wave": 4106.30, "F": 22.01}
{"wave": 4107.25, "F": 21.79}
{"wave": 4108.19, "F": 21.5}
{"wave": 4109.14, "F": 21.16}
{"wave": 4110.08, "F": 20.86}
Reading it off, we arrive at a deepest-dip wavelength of 4022.08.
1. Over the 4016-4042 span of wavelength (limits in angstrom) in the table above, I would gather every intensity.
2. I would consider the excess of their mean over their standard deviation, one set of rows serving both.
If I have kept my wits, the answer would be 18.3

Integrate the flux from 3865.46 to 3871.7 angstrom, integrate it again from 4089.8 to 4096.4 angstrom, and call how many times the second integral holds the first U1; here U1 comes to 0.83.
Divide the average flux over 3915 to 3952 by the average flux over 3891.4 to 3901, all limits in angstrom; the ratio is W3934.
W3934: 0.951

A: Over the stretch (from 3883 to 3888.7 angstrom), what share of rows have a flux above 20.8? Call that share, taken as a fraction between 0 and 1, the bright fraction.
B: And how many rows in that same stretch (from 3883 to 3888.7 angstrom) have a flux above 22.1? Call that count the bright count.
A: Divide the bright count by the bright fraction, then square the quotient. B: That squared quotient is 36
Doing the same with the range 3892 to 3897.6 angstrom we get 36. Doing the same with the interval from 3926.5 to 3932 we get 16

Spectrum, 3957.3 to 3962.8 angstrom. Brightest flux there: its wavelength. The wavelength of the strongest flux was 3962.33 angstrom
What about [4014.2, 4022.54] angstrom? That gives 4016.53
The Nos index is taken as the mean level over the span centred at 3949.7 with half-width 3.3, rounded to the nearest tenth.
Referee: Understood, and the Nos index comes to 22.2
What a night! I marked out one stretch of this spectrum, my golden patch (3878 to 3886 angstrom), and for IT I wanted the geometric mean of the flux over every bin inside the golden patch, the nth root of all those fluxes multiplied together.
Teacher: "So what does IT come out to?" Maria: 23.6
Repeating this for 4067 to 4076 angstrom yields 18.2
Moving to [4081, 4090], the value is 19.5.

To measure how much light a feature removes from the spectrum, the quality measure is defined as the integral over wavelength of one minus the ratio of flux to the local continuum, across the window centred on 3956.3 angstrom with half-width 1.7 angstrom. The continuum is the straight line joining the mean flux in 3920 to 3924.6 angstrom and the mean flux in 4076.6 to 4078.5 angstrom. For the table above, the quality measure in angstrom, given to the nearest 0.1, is -0.1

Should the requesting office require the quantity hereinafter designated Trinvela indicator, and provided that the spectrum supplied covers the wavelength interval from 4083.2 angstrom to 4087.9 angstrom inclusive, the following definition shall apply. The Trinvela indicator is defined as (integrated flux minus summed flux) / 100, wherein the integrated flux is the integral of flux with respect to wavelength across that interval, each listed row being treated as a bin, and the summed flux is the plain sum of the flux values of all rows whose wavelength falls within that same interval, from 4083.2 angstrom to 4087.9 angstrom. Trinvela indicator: -0.058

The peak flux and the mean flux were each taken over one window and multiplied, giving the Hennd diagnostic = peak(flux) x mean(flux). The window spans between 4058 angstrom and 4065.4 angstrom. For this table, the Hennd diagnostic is 347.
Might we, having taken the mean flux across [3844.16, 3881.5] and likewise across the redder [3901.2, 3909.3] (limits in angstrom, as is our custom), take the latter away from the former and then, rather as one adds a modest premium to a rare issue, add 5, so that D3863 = 6.8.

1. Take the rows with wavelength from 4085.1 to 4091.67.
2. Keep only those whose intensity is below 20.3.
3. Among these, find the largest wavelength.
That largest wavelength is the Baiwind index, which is 4091.20 angstrom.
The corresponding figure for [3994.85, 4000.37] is 3999.91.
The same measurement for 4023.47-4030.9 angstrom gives 4030.42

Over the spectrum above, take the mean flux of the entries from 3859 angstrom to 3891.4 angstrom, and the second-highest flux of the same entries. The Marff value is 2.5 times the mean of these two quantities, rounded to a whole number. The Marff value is 63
